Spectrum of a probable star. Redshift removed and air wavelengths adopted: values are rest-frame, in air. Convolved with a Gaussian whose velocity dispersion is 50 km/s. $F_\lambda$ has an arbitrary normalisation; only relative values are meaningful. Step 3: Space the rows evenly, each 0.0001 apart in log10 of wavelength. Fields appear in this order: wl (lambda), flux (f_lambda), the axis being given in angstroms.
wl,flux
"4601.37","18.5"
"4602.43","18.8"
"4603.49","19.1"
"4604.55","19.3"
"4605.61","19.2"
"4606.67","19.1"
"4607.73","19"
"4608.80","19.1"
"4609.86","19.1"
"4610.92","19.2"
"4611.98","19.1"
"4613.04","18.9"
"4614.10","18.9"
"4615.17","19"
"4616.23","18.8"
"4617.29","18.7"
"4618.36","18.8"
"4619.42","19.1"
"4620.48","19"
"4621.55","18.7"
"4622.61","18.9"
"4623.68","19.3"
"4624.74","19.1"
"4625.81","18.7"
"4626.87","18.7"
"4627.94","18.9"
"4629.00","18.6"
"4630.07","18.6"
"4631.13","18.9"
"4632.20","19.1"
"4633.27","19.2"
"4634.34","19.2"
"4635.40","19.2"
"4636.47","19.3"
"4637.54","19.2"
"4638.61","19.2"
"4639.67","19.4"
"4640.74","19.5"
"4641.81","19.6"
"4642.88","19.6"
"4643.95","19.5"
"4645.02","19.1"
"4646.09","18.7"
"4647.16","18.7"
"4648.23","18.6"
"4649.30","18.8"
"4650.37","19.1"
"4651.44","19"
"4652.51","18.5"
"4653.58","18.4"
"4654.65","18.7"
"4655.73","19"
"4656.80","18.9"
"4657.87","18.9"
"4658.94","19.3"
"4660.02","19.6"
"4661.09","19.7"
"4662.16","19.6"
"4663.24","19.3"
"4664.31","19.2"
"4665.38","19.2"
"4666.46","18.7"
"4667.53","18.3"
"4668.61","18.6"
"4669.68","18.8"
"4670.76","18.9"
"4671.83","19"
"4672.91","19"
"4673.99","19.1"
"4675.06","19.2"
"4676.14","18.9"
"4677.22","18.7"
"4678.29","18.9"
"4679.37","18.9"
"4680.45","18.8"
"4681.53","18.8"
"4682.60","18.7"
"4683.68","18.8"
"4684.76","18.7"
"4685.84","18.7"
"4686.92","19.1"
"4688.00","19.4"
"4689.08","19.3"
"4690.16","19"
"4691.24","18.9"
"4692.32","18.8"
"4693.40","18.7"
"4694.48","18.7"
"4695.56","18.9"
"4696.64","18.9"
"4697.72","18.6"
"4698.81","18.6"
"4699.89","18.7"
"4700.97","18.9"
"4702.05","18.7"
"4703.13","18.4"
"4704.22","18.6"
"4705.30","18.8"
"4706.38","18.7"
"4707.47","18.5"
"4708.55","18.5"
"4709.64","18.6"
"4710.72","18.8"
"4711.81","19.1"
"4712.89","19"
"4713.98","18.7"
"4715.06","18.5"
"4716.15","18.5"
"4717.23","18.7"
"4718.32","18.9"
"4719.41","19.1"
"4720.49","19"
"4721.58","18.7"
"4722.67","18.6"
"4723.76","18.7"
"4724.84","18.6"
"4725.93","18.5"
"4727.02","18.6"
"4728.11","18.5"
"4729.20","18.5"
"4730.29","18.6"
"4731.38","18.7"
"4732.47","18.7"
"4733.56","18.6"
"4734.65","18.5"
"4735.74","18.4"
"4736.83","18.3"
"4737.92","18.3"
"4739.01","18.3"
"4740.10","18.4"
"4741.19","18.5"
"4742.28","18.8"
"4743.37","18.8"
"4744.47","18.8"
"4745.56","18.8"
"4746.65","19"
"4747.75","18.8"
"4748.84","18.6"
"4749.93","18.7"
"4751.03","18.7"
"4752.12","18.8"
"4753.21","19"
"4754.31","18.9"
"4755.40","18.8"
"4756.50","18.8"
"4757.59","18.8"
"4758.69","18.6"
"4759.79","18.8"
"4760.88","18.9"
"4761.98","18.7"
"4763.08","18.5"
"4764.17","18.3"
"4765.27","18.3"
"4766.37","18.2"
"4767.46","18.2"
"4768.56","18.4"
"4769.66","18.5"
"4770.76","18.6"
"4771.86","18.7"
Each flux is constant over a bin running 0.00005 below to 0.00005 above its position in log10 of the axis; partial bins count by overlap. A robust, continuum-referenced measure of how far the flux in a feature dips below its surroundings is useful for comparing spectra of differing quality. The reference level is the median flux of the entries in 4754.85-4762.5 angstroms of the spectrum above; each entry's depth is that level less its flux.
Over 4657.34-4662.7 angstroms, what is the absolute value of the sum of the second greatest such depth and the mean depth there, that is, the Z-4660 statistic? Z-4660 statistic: 1.1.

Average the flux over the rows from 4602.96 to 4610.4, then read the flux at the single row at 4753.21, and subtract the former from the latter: -0.1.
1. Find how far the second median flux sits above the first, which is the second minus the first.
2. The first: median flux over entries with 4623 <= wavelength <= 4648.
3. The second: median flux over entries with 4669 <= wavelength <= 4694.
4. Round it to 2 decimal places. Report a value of -0.30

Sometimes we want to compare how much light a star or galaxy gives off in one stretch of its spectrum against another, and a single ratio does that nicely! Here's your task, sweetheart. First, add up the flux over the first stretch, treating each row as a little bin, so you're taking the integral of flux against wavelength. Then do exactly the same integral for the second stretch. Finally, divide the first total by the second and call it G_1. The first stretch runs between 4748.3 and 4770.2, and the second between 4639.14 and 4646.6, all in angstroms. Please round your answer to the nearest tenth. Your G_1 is 2.8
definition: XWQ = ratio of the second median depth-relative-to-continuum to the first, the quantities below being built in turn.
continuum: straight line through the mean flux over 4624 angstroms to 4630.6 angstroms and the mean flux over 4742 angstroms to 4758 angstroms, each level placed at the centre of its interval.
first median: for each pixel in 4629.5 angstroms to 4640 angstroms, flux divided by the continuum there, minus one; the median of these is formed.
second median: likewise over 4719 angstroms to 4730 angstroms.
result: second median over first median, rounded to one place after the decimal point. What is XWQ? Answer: -0.5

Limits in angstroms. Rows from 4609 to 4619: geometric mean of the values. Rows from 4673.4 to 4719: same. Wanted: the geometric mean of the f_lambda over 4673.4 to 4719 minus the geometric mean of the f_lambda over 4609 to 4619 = -0.14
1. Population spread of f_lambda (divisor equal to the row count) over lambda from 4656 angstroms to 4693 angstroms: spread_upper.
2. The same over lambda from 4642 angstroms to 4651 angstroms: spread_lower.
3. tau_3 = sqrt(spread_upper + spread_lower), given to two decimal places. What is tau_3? 0.81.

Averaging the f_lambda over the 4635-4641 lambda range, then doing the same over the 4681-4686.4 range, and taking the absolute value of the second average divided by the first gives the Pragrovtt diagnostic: 0.97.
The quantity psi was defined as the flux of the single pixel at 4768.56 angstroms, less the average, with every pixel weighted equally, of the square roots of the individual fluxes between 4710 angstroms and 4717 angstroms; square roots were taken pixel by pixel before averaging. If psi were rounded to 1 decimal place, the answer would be 14.1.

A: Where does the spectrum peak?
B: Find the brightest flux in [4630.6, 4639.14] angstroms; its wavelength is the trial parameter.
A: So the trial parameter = 4636.47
